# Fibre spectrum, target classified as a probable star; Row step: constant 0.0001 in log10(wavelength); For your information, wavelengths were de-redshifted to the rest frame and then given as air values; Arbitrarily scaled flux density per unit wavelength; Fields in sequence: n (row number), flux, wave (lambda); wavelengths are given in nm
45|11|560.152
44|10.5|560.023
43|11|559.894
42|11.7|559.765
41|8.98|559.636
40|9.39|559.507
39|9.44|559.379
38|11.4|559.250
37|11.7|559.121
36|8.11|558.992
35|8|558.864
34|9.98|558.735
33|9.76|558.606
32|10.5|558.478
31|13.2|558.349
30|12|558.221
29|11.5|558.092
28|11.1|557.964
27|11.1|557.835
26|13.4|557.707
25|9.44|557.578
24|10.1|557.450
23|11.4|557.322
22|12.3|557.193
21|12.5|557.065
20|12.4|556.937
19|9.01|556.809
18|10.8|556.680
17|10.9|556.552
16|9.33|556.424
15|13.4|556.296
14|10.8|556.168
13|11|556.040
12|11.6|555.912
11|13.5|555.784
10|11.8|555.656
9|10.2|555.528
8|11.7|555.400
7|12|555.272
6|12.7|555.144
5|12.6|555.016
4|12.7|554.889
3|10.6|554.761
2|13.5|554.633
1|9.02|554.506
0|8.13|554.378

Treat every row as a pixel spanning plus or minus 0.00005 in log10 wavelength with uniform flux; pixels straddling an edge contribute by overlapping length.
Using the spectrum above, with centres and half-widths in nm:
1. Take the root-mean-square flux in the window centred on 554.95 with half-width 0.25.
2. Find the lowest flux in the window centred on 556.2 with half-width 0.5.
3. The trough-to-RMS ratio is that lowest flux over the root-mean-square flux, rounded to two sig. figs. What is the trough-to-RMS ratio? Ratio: 0.77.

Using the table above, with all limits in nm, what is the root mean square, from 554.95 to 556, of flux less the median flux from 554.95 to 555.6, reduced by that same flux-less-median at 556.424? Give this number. 3.6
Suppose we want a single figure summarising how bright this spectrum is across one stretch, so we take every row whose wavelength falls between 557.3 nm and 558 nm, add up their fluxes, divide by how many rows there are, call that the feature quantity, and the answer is 11.1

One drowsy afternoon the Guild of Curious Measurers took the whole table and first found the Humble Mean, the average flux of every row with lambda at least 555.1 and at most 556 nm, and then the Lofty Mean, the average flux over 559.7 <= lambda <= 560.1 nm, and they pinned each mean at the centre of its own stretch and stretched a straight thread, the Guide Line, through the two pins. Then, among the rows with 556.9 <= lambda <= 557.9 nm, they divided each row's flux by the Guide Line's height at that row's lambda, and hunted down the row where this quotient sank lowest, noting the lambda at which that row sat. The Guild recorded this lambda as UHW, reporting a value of 557.578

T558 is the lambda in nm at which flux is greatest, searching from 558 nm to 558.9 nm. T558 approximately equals 558.349 nm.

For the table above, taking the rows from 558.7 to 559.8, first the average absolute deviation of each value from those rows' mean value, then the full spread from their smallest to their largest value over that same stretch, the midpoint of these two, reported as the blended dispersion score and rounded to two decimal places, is 2.45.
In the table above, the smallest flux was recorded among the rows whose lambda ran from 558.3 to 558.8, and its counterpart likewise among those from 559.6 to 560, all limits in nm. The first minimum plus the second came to 18.7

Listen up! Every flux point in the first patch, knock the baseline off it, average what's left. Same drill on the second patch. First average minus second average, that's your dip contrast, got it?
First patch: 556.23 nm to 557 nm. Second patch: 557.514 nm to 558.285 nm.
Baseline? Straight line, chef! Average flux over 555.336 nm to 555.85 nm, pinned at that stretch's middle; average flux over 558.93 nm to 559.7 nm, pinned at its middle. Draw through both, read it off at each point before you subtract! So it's -1.13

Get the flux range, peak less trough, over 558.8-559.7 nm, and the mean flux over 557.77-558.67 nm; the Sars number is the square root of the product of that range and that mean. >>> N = 6.5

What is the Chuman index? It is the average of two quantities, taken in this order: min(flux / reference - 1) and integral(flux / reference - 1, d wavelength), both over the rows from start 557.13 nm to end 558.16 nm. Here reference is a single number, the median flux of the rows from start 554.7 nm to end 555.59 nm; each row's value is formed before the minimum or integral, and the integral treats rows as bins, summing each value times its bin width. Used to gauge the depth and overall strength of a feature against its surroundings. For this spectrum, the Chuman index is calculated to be -0.14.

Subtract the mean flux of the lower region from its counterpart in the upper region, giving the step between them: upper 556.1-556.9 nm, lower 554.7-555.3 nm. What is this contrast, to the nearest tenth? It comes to -1.4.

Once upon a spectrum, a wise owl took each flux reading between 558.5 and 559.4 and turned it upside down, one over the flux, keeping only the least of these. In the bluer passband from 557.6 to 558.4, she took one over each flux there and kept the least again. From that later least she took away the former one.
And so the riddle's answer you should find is -0.011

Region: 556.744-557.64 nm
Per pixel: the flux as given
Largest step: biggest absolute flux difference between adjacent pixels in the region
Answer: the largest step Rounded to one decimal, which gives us 3.4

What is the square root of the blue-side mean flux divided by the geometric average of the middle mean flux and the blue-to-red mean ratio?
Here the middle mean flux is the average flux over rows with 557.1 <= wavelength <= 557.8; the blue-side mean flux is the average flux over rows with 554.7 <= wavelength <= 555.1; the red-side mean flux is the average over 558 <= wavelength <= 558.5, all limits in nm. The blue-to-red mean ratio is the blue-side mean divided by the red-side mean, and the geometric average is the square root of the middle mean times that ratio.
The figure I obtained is 1.88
